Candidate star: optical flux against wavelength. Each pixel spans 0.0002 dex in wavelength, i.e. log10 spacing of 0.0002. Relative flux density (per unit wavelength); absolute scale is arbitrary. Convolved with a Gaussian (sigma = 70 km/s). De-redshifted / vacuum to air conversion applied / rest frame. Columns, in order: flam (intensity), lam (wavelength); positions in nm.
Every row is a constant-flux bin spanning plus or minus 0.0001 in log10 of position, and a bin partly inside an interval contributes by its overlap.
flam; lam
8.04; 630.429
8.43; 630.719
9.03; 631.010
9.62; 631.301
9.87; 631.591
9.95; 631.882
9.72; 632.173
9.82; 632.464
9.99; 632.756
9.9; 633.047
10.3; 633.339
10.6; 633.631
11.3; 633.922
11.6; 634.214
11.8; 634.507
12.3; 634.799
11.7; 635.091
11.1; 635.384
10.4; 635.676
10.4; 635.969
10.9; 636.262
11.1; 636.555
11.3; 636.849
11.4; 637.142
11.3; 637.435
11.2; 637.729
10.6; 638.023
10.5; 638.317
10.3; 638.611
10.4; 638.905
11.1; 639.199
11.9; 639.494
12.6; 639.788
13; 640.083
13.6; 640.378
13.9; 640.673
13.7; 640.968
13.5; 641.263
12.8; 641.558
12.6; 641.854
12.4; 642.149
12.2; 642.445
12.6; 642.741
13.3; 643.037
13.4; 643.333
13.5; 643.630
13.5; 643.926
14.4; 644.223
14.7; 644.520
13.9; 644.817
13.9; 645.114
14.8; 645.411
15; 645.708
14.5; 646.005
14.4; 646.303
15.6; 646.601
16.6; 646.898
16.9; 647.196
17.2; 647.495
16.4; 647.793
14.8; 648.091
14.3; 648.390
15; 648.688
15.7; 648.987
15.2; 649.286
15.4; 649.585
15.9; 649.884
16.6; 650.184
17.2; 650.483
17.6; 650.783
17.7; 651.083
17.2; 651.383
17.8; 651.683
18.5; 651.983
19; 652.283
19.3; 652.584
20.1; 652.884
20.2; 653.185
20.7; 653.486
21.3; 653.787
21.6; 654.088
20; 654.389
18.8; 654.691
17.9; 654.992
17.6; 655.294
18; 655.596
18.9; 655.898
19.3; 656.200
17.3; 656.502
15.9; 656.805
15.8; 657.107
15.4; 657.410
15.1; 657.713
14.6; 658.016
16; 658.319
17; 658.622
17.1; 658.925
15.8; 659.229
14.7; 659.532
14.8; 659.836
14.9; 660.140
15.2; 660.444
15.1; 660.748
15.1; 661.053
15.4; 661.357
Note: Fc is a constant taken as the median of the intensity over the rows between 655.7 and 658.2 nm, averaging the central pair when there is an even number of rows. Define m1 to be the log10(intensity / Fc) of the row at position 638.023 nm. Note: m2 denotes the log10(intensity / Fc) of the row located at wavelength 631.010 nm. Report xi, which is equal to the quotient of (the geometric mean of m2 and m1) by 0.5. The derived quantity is 0.41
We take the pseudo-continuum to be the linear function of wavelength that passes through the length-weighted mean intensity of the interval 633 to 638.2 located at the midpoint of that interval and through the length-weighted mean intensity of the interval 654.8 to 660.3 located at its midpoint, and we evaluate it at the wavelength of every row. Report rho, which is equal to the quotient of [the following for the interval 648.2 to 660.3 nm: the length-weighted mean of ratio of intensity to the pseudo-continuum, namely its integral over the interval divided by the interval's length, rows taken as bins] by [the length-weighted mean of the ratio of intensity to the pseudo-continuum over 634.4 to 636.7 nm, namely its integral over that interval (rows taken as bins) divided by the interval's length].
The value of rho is 1.09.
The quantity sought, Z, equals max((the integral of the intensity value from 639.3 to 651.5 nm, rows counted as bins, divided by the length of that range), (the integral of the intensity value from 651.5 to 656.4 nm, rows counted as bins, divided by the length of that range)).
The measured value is 19.3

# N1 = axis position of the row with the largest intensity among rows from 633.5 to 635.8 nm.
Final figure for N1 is 634.799 nm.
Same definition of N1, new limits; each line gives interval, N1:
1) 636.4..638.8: 637.142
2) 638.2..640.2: 640.083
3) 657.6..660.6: 658.925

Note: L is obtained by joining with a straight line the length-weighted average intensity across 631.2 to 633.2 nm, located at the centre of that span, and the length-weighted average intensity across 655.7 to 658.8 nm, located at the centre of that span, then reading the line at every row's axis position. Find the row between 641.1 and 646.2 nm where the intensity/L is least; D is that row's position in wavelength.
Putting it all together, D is 642.445 nm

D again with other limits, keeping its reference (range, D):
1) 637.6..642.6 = 638.611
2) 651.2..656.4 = 655.294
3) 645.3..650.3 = 648.390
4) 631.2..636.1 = 635.969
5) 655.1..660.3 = 659.532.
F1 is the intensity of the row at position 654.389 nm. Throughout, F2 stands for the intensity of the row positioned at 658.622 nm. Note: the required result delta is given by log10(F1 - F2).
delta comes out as 0.48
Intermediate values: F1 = 20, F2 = 17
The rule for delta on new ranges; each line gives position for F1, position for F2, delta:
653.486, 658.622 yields 0.57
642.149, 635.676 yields 0.30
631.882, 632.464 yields -0.89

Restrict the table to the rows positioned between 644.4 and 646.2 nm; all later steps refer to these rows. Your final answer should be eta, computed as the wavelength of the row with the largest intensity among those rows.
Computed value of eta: 645.708 nm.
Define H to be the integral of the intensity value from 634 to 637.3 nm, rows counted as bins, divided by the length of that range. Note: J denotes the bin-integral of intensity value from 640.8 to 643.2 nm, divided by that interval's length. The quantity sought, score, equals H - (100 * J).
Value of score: -1279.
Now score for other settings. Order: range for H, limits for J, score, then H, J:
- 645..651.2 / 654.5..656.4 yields -1826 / 15.7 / 18.4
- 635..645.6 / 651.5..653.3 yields -1897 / 12.3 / 19.1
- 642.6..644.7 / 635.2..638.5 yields -1079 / 13.6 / 10.9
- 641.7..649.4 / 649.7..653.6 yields -1810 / 14.5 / 18.2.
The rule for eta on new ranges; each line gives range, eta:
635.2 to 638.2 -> 637.142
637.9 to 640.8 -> 640.673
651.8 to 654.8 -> 654.088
